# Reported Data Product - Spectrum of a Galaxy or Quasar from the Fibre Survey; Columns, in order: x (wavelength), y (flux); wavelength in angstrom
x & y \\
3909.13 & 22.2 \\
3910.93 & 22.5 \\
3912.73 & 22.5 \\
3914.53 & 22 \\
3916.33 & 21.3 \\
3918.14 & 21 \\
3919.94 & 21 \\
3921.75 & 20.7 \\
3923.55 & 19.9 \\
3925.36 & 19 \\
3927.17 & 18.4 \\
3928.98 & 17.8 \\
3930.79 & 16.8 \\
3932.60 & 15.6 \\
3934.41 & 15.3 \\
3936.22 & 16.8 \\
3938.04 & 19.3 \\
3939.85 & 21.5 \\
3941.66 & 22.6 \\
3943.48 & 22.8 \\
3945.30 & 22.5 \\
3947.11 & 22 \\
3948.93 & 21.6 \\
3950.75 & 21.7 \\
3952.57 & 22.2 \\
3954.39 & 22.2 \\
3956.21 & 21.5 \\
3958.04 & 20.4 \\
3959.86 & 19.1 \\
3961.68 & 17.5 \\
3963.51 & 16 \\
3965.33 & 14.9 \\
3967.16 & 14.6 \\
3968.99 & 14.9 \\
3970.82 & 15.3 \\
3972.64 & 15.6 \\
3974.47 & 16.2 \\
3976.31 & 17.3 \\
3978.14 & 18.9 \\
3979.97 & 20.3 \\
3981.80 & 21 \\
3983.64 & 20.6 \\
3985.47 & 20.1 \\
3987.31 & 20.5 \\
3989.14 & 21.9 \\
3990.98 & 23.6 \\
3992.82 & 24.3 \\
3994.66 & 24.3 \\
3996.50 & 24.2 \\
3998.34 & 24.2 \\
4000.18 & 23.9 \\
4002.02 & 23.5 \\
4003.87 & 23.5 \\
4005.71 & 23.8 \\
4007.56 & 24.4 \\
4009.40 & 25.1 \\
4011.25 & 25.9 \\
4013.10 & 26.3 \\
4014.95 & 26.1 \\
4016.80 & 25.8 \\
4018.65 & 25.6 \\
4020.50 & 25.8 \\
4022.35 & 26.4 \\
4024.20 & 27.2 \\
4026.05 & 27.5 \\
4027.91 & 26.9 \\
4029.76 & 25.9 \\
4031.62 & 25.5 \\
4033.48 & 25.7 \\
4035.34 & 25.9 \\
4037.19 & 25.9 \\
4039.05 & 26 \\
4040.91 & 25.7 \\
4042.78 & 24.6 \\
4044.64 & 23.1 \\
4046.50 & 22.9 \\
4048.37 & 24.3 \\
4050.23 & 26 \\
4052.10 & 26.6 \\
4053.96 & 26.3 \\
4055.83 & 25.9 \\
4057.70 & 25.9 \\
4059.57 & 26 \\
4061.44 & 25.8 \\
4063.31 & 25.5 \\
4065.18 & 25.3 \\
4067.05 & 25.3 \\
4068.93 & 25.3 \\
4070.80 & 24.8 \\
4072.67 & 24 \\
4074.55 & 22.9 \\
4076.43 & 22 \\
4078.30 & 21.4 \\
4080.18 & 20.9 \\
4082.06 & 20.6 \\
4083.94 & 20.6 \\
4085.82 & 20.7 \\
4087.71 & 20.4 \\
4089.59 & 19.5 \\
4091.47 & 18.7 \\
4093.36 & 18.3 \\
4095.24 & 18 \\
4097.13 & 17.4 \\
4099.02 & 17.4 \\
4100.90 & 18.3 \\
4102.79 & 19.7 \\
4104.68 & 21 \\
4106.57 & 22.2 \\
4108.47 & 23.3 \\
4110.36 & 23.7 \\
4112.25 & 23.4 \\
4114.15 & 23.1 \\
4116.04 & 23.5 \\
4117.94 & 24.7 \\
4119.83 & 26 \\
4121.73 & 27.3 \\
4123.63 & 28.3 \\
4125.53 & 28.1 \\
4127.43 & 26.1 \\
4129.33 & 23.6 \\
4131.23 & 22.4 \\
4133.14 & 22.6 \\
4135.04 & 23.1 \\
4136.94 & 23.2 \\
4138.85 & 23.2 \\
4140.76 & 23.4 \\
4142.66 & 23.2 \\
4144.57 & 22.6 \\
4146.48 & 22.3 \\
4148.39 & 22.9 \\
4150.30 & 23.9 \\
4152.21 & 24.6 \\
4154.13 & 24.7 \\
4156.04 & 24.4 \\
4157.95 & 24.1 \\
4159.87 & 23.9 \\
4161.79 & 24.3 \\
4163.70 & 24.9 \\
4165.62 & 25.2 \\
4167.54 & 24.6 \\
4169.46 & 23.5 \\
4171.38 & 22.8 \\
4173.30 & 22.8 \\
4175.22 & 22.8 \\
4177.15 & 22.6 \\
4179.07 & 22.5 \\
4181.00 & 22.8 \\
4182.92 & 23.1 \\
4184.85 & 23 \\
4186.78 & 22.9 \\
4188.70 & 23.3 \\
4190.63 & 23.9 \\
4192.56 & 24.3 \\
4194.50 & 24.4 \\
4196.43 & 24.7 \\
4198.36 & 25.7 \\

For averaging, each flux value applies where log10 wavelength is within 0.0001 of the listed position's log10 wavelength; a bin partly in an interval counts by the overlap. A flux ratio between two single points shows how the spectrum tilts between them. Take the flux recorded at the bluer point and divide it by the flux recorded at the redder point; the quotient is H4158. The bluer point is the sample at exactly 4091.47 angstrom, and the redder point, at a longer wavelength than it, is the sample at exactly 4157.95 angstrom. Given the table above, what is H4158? 0.776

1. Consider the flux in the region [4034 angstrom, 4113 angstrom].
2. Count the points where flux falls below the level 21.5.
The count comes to 15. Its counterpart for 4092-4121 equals 7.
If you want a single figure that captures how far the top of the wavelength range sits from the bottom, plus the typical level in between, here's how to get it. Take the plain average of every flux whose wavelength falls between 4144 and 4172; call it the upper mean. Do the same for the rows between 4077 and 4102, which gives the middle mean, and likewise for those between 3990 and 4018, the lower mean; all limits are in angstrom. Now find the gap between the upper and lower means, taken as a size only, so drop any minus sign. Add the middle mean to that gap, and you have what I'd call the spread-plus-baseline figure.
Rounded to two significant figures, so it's 20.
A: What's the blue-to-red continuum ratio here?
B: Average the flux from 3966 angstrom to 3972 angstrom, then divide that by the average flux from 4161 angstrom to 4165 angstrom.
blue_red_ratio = 0.61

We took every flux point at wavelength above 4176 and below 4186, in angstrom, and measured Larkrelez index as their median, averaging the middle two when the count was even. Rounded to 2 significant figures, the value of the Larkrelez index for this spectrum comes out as 23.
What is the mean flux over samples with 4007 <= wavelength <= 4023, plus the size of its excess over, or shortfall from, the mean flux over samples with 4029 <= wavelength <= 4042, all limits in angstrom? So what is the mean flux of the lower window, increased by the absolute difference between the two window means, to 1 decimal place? 25.8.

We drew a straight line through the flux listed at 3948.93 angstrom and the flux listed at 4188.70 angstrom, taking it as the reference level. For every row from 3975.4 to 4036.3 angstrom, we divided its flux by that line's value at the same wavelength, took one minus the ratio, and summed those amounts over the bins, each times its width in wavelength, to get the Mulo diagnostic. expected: -5.5 angstrom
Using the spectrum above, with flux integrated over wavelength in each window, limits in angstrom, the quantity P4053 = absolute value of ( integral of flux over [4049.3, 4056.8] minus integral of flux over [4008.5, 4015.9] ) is 5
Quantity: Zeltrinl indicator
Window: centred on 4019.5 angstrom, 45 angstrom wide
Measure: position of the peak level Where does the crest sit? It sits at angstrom 4026.05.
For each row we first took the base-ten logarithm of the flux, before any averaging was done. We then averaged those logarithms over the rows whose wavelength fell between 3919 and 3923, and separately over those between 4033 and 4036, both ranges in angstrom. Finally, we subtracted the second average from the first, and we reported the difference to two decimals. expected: -0.09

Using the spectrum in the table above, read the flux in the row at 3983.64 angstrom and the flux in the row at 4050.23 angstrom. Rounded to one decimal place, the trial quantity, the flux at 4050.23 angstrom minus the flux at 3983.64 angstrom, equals 5.4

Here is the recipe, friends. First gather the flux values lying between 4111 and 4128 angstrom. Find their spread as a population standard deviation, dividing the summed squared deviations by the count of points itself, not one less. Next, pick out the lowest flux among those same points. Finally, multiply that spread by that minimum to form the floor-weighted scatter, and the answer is 44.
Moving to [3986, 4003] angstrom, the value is 25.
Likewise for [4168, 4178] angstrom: 7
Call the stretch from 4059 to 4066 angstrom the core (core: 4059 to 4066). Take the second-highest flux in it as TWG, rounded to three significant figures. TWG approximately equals 25.8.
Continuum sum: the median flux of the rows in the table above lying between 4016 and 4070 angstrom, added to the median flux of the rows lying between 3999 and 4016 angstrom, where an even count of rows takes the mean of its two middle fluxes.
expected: 50.2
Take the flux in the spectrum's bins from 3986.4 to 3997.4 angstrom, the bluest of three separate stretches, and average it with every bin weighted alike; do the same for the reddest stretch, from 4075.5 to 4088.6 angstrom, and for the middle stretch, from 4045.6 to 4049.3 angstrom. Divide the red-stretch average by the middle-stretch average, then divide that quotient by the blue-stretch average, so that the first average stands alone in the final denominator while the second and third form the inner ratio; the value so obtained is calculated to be 0.0384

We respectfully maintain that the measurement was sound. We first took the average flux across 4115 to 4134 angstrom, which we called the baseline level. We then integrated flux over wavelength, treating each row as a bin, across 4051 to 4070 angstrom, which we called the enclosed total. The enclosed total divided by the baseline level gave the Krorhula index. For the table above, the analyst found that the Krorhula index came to 19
